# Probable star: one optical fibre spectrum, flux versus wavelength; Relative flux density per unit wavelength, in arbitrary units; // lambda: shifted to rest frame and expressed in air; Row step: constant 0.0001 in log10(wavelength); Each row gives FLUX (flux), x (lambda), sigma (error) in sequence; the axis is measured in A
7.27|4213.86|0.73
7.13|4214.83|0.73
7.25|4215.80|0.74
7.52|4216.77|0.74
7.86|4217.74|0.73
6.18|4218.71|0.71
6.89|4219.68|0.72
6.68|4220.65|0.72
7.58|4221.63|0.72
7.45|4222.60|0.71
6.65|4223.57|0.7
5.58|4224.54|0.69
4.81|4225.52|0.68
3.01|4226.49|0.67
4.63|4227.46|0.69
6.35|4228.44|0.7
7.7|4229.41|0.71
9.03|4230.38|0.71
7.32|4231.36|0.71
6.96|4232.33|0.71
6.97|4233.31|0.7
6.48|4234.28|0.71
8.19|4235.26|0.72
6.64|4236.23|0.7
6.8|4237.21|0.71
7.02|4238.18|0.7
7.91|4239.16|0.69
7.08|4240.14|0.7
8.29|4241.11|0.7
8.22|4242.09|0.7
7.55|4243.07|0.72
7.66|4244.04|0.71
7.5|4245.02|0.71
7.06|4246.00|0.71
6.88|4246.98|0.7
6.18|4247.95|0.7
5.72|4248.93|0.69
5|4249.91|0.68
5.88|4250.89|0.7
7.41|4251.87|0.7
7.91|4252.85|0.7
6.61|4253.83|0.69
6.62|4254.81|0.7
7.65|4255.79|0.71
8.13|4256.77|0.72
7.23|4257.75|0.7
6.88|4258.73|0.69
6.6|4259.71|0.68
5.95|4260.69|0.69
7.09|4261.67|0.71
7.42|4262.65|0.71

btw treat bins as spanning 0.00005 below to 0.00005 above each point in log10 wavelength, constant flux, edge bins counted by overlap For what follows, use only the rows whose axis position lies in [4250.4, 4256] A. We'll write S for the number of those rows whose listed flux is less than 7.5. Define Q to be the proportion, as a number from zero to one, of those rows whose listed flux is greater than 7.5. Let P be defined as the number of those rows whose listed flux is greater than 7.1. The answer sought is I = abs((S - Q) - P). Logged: 1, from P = 3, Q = 0.3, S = 4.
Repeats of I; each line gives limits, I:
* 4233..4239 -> 4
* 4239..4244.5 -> 5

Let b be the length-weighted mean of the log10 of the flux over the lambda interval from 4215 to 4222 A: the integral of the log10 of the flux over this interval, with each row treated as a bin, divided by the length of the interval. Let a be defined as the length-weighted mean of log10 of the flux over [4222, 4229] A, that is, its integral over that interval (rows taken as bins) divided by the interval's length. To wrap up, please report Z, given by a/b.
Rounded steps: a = 0.729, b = 0.852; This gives 0.86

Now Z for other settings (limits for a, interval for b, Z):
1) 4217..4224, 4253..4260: 0.99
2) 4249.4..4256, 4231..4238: 0.97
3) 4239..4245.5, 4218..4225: 1.07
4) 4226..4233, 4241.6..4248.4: 0.91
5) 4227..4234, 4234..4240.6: 0.98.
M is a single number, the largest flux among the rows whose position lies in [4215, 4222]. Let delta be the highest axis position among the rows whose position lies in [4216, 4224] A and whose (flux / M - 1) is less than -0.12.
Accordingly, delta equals 4223.57 A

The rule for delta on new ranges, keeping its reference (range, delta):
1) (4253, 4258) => 4254.81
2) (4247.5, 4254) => 4253.83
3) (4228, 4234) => 4228.44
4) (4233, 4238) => 4237.21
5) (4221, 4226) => 4225.52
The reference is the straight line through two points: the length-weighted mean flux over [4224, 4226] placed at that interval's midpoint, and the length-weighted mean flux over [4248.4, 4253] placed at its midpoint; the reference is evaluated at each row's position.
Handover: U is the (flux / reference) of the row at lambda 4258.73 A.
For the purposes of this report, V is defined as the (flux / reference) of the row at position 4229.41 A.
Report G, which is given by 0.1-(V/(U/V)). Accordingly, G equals -1.8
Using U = 1.04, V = 1.4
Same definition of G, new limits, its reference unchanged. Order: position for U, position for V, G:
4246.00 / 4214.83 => -1.8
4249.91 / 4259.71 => -1.1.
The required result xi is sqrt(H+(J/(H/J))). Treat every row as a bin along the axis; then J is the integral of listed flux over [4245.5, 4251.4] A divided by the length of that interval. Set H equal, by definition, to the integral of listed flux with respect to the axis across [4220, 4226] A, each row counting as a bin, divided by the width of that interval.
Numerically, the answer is 3.50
